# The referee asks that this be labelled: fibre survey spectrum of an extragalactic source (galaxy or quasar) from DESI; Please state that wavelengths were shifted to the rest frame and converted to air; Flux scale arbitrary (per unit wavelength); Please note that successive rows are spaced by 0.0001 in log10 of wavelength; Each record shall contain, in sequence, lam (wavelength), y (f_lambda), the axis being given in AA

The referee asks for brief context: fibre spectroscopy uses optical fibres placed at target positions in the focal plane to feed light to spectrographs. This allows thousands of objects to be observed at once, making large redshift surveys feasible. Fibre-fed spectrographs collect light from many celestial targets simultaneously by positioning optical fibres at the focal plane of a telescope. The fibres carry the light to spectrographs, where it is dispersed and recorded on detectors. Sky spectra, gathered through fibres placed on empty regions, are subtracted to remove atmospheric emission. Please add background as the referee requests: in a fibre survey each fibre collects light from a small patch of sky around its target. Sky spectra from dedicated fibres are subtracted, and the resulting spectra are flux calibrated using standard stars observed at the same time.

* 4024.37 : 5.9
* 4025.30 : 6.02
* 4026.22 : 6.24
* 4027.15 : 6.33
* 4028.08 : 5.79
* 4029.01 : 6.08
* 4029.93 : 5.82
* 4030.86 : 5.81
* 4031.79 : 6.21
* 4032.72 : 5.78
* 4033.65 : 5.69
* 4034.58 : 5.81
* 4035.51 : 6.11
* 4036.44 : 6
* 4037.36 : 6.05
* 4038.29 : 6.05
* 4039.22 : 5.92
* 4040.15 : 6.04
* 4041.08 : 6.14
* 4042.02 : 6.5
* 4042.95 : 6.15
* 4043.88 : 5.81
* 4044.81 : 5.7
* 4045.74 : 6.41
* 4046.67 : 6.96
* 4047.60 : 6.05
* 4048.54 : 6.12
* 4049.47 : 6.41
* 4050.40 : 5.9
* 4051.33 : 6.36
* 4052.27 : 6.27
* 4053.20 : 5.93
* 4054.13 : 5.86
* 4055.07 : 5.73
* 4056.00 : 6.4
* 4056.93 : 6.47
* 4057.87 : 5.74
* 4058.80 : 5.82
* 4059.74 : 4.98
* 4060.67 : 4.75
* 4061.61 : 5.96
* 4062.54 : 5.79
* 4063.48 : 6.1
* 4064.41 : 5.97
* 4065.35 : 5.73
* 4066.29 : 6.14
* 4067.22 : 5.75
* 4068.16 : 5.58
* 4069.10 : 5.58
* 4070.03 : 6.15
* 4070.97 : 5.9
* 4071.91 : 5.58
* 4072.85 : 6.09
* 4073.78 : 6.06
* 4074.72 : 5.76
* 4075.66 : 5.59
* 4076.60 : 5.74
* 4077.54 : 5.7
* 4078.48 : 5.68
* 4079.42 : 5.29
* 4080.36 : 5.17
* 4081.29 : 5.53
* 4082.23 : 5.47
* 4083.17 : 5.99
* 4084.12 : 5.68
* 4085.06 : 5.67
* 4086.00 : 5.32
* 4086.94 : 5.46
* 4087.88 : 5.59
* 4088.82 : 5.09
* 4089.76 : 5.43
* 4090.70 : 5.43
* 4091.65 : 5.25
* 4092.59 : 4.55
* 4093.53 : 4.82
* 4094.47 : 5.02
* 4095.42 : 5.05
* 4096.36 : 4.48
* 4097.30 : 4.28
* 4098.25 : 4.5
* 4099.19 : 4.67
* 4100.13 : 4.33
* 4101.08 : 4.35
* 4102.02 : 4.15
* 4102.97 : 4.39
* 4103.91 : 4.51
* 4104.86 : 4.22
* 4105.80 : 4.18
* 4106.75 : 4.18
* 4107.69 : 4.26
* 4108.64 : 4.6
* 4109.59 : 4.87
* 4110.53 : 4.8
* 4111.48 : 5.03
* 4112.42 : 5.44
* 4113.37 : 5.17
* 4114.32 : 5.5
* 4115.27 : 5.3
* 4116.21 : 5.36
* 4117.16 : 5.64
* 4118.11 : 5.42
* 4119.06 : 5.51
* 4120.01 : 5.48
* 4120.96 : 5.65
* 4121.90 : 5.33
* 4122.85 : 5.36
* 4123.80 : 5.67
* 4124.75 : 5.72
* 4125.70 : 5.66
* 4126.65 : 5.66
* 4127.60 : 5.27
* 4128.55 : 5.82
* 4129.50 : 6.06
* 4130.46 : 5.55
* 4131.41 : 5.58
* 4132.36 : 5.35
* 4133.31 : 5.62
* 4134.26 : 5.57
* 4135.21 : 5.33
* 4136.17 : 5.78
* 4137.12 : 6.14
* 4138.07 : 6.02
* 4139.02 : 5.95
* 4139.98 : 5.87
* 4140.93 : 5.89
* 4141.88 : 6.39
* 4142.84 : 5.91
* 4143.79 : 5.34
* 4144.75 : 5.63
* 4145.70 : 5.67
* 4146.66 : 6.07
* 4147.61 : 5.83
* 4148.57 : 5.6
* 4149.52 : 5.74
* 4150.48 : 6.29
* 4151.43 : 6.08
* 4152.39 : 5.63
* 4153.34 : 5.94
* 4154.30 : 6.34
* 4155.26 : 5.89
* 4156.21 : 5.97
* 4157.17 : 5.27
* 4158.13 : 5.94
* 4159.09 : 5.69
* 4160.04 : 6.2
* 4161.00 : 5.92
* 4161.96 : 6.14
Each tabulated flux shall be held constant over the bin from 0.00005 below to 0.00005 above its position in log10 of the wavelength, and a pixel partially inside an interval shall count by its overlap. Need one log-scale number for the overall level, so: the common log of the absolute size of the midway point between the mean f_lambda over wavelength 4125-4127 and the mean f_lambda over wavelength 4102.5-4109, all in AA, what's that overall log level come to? 0.70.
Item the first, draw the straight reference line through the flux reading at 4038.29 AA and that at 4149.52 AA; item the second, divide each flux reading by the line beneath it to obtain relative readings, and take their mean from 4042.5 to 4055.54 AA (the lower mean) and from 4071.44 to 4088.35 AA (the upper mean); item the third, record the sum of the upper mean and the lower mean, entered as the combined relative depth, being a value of 1.97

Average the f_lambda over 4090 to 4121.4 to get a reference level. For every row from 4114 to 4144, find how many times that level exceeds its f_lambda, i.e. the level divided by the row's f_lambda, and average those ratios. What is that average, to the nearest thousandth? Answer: 0.863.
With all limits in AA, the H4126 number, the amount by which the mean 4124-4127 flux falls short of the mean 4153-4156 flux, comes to 0.38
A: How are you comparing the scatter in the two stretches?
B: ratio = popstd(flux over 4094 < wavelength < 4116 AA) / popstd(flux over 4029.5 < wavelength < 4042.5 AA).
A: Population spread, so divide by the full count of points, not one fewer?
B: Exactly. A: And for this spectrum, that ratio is 2.05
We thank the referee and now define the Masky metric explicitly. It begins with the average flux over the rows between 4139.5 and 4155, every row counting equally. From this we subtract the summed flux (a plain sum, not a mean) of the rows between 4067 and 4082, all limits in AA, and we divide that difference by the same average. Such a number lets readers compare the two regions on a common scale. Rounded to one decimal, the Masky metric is -14.5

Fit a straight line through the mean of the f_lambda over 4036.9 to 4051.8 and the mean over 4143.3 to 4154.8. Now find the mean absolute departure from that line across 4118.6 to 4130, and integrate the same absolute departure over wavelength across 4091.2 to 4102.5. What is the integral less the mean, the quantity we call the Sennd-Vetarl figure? 15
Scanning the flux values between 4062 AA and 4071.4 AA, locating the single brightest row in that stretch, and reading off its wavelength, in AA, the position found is 4070.03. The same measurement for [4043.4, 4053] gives 4046.67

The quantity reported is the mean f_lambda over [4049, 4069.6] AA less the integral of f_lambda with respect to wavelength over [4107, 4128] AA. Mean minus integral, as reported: -105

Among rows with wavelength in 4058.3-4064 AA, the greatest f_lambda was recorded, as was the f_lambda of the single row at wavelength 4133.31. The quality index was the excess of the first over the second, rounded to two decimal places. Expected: 0.48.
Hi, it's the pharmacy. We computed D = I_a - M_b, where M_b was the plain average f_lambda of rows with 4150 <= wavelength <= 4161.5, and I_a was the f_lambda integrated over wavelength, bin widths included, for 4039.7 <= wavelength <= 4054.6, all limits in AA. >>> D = 86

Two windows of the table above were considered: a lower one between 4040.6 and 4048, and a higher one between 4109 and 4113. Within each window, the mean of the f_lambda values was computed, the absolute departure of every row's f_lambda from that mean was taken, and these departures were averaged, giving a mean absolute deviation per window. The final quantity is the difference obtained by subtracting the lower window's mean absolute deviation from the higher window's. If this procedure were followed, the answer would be -0.10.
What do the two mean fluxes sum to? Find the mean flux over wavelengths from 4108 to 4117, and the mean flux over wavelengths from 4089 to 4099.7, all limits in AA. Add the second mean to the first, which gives 10.0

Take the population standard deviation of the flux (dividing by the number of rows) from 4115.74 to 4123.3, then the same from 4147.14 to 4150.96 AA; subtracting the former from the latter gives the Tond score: 0.14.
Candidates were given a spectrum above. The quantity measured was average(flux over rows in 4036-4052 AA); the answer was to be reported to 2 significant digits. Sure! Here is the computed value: 6.2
